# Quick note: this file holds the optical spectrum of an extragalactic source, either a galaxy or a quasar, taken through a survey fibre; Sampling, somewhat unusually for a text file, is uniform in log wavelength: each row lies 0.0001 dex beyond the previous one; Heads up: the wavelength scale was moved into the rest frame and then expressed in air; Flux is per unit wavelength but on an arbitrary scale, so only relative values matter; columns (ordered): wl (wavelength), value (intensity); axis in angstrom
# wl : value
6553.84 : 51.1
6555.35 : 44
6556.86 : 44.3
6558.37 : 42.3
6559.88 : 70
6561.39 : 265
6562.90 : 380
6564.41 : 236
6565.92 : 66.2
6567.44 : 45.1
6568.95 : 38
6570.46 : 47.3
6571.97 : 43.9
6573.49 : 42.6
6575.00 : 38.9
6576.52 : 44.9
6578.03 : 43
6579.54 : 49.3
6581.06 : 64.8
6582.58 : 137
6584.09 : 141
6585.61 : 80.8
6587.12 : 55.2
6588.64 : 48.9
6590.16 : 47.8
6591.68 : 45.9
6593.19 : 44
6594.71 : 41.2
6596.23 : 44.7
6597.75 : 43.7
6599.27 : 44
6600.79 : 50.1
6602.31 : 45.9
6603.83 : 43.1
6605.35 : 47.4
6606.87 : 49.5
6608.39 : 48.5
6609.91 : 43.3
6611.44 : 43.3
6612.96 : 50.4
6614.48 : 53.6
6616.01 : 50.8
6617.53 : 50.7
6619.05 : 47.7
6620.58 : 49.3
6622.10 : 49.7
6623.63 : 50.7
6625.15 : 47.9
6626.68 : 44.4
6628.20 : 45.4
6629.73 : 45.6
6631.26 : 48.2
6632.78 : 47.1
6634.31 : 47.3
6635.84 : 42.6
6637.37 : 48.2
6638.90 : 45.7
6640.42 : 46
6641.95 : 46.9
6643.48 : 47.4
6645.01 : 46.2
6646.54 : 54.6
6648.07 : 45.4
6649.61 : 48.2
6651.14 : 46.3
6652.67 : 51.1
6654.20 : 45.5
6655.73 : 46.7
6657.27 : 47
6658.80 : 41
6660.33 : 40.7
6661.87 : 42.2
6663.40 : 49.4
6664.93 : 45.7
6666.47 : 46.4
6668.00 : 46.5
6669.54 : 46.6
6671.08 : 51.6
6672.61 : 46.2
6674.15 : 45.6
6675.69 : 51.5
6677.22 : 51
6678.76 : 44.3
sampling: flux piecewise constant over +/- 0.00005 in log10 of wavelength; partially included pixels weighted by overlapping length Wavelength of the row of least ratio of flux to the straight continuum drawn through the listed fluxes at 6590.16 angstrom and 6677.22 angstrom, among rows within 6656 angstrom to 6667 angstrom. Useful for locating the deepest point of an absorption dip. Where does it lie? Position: 6660.33 angstrom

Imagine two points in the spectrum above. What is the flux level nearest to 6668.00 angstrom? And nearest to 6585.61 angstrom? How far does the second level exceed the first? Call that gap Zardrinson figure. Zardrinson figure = 34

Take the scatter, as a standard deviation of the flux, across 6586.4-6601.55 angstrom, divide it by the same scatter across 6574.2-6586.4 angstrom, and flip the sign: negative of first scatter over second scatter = -0.10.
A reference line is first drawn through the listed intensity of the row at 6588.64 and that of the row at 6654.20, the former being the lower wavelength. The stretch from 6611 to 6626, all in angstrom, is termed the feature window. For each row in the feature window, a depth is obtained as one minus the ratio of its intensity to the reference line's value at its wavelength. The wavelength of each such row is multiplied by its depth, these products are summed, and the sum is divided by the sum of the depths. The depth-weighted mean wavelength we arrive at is 6619.4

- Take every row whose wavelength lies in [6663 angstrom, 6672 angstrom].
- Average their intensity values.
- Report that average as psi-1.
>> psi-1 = 48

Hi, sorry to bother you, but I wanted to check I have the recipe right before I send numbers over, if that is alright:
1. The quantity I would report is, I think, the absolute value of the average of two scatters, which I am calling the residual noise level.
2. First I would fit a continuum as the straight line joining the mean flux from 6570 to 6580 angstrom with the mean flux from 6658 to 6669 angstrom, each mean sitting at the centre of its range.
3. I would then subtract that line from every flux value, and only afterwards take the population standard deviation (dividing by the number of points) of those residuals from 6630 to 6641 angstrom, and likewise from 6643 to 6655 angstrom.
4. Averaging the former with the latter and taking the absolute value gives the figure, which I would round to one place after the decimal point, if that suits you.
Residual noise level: 2.4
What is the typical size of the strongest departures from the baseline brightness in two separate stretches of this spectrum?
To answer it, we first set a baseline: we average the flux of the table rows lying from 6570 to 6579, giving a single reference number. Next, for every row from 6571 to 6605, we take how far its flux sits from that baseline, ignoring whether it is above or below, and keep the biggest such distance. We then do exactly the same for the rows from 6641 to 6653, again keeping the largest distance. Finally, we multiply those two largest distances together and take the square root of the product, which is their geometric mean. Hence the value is 33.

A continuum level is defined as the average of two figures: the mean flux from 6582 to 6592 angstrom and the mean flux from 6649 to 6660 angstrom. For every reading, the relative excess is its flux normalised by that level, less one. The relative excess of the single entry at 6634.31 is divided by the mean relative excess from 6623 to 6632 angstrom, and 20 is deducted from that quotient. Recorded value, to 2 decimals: -19.02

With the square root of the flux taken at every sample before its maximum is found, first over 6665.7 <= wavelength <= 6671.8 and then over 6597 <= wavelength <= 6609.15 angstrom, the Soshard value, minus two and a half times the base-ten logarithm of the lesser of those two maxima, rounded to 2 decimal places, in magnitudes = -2.12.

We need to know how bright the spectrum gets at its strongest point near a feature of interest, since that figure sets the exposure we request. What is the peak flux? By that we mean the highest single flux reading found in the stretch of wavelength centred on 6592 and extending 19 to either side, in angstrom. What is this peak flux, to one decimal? 141.0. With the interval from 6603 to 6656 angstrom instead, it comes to 54.6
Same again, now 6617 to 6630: 50.7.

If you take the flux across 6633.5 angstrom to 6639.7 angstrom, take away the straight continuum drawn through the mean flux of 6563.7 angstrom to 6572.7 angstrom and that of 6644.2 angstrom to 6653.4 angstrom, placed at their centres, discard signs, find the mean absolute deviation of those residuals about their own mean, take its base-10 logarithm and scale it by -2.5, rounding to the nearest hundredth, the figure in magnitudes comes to -0.65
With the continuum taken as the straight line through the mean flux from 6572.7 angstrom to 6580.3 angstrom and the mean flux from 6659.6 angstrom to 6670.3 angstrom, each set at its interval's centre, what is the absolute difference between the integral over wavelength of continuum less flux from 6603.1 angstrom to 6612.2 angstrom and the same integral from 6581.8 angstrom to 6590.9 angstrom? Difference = 361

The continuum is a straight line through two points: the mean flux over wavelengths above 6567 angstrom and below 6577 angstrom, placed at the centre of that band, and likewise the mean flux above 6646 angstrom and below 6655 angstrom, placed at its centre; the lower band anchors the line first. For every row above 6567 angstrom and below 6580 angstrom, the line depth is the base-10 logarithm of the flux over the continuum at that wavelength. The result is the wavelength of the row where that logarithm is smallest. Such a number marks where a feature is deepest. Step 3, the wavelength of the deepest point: 6568.95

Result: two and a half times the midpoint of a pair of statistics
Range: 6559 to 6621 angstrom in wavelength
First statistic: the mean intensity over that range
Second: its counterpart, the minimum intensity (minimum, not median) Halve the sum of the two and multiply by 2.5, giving 137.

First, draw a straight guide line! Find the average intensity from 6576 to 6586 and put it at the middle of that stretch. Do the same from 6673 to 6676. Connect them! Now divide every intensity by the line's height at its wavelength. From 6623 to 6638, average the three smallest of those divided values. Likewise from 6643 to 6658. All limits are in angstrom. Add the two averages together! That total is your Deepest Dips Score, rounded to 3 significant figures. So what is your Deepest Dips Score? 1.49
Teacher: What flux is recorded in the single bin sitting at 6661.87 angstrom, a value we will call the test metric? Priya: 42.2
